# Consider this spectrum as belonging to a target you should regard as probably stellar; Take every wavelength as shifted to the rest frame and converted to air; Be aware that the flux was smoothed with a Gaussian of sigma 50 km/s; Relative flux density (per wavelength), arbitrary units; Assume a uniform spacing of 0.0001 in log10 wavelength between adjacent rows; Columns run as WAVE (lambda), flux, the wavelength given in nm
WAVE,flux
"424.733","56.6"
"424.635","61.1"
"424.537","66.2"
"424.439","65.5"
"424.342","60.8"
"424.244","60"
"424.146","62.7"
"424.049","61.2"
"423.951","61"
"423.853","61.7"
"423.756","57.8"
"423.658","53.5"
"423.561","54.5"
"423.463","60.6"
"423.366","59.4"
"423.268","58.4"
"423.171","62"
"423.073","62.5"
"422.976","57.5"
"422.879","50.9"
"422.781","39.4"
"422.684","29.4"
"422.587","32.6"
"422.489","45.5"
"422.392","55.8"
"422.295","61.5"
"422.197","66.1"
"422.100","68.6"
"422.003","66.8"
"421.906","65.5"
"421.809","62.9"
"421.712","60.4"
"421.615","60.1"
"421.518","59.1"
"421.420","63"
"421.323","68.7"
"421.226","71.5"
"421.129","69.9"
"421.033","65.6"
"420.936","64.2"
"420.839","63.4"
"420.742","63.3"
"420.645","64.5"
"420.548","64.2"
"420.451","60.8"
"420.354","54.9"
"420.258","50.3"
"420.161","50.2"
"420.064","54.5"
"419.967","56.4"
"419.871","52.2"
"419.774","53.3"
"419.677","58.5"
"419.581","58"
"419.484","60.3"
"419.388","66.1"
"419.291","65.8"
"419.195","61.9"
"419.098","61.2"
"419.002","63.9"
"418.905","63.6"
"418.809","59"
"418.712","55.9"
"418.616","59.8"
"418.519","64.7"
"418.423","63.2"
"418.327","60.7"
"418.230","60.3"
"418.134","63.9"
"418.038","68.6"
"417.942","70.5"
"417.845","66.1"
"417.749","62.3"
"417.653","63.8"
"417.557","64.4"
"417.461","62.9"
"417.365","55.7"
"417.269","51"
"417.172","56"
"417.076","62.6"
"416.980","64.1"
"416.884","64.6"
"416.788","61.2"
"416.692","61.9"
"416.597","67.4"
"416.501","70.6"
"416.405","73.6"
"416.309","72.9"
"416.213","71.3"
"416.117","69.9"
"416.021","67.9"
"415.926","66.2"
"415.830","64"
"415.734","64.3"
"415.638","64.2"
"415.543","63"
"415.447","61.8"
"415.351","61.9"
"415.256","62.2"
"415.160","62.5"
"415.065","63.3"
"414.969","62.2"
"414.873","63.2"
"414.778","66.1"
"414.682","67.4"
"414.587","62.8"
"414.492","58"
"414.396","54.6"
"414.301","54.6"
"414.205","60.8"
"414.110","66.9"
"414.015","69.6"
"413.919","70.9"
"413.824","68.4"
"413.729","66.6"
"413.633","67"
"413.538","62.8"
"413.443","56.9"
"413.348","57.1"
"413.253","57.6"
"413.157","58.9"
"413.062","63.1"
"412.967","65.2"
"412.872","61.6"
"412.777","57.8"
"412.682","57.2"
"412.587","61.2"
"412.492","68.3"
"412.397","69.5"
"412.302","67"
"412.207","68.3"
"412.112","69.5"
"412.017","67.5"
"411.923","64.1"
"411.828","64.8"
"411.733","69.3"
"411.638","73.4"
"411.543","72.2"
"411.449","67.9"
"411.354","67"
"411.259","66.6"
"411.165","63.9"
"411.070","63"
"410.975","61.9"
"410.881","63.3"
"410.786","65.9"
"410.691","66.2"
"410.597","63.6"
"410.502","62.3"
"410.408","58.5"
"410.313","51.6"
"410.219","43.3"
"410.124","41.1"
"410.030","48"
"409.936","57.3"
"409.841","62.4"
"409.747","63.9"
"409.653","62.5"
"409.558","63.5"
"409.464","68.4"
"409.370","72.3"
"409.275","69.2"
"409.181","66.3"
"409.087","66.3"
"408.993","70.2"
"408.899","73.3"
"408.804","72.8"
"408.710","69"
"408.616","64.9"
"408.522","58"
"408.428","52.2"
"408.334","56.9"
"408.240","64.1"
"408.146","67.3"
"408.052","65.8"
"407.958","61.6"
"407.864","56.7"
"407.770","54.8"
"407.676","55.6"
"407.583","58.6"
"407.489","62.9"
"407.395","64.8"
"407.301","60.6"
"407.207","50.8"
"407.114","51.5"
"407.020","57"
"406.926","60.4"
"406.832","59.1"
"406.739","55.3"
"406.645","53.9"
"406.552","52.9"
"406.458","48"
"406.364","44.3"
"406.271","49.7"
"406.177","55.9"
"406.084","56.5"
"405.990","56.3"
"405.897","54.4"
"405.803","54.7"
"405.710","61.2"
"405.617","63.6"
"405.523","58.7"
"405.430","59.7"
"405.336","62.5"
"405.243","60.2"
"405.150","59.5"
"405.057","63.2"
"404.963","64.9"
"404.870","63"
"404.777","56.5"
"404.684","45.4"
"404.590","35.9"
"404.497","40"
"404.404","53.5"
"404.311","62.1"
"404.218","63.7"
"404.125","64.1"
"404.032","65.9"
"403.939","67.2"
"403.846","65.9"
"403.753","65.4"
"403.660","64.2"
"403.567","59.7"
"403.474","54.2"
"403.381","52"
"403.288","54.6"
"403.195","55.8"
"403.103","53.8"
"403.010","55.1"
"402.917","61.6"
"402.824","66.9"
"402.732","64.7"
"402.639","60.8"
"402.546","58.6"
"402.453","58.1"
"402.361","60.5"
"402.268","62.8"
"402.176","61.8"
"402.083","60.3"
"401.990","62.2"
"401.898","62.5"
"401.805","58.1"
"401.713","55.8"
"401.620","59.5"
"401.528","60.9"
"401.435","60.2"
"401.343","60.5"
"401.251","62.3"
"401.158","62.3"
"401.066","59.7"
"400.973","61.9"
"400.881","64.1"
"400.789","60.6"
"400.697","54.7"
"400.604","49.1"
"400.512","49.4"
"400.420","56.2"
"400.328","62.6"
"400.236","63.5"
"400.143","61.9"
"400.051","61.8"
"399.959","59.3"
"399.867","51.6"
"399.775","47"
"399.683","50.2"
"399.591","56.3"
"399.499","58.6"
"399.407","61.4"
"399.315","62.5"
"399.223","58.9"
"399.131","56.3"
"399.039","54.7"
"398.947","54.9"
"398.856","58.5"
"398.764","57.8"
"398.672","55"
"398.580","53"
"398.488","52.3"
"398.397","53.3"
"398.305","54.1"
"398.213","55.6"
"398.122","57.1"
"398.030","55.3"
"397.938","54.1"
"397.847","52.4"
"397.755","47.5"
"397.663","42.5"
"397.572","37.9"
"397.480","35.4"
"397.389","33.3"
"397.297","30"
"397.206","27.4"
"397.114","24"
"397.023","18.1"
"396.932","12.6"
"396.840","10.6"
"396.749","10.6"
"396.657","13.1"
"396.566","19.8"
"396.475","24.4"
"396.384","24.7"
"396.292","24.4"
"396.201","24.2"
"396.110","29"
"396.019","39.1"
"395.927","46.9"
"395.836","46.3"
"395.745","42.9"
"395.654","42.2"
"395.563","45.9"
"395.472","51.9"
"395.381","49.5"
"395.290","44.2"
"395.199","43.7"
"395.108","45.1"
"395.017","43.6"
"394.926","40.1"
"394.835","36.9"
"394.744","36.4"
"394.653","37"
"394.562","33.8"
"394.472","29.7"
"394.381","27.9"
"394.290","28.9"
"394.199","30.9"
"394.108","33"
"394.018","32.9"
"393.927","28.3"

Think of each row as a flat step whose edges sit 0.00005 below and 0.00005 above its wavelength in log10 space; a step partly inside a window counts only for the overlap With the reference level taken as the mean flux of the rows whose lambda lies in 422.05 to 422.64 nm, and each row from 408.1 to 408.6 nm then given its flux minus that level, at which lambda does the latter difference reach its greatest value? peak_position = 408.146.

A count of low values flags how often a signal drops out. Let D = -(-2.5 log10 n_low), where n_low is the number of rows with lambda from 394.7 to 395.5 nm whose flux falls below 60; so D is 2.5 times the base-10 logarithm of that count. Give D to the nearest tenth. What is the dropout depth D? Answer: 2.4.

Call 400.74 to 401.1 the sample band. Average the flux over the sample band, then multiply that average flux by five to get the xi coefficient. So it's 308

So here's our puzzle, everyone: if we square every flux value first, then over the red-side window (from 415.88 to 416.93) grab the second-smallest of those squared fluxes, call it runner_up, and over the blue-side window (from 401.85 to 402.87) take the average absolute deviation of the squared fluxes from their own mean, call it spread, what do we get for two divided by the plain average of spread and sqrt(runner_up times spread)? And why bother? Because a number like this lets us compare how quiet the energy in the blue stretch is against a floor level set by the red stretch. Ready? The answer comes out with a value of 0.0034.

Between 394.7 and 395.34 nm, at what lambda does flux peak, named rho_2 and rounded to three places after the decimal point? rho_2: 395.108 nm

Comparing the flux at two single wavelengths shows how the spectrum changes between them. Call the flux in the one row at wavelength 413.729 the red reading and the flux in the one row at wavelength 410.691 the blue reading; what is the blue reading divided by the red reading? 0.99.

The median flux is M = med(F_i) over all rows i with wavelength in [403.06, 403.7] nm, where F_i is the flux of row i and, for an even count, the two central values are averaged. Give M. 54.6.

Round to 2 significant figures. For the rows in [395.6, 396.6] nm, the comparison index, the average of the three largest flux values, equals 45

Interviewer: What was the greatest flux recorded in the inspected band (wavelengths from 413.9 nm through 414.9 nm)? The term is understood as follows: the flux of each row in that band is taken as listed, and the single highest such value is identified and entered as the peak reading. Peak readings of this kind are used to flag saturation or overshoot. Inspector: 70.9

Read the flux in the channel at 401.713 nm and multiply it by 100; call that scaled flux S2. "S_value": 5580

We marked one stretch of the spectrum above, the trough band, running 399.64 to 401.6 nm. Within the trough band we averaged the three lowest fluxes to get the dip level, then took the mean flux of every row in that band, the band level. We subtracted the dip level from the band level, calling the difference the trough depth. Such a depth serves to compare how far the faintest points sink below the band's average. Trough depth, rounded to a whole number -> 10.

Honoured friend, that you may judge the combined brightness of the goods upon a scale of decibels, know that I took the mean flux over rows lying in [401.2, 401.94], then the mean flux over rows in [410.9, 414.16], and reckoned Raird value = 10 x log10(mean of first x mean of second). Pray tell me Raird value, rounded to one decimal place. 35.9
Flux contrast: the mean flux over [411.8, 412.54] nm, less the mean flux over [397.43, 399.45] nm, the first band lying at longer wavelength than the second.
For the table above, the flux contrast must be 14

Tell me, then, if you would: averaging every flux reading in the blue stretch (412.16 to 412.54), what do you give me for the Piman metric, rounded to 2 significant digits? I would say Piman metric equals 68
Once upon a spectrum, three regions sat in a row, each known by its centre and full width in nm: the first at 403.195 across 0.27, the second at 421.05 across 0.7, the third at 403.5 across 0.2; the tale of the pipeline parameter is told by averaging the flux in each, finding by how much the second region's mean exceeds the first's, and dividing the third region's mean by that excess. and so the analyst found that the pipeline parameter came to 5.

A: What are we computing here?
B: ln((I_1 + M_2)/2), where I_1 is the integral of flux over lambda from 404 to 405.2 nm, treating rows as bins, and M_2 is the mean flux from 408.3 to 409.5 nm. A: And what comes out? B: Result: 4.21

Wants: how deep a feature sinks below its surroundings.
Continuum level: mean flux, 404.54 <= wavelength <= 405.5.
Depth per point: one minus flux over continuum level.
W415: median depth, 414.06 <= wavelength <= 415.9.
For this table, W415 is -0.10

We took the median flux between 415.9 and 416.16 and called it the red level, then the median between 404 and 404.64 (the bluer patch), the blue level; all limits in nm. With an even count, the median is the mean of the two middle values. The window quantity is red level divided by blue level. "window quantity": 1.09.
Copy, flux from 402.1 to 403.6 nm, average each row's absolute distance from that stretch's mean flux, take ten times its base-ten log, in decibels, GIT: 5.49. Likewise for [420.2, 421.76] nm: 5.86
